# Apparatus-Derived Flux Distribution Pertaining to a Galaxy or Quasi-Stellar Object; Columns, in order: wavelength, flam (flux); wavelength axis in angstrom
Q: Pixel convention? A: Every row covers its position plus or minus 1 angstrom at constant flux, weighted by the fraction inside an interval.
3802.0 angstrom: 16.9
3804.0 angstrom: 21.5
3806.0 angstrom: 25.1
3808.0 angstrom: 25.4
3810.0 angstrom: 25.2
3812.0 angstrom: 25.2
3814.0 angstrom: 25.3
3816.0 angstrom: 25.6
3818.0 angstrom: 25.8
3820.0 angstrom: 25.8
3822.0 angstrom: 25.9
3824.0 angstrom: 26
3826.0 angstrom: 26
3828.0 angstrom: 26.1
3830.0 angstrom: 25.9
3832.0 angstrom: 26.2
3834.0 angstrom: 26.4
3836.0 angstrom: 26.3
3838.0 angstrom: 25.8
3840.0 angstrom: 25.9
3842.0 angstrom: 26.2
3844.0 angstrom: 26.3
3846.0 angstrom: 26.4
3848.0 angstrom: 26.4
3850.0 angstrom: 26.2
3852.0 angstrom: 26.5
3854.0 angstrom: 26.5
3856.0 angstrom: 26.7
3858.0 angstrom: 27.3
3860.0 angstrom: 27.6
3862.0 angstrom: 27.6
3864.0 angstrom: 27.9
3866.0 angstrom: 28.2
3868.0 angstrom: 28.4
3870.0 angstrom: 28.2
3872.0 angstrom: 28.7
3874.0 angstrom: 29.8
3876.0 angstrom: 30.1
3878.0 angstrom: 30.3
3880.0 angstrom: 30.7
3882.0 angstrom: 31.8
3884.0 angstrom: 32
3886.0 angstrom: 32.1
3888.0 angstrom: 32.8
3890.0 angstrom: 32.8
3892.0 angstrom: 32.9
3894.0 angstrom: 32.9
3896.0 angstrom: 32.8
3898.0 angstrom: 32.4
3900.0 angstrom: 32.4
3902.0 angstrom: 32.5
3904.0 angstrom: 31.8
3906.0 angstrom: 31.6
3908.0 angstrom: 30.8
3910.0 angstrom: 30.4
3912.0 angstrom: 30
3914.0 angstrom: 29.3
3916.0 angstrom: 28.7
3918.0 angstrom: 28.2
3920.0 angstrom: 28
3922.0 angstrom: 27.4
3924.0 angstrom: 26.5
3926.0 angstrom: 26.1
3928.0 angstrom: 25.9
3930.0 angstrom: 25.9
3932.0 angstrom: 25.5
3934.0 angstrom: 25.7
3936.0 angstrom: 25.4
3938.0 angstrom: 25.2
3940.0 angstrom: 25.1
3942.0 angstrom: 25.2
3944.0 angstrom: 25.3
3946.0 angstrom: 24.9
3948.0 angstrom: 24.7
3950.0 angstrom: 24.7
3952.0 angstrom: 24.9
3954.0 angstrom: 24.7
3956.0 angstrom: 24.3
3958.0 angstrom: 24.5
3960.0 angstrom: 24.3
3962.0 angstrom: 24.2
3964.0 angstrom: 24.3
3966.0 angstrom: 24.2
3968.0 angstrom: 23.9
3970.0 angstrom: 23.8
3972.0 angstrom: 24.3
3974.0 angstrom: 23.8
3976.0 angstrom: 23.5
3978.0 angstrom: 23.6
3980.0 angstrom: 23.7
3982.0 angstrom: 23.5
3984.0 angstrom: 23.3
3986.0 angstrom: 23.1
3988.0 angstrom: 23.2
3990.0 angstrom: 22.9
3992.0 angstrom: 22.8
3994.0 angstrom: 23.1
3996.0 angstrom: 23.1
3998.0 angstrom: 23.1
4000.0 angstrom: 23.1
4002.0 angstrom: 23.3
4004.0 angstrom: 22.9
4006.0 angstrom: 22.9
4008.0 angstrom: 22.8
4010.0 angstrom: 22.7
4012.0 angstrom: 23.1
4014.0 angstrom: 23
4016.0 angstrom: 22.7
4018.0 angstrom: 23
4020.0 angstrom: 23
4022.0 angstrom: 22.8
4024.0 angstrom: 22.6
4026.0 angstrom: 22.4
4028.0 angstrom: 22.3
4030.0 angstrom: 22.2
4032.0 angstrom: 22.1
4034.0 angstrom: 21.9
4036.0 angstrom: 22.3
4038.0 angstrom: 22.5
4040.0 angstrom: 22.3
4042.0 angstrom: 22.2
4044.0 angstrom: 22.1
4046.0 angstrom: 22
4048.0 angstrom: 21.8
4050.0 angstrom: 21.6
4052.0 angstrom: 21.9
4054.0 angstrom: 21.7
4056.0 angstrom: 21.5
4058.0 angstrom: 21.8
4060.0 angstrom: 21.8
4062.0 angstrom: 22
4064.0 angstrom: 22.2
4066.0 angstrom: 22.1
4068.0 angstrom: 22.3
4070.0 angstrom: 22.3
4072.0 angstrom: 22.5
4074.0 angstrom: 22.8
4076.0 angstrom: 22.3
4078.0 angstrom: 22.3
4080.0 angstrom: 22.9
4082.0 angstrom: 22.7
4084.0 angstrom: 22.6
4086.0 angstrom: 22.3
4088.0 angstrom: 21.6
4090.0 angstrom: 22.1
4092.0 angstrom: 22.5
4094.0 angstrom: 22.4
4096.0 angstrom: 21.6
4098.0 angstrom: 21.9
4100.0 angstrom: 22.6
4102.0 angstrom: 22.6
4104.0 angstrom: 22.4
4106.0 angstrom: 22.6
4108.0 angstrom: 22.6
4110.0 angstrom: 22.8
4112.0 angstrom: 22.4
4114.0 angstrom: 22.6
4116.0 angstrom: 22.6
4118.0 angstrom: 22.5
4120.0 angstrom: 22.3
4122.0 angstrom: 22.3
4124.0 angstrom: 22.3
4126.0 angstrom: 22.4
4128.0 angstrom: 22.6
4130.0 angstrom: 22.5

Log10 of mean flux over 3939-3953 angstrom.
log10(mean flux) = 1.40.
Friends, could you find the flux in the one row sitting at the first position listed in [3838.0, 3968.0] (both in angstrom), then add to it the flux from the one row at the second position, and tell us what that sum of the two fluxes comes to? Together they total 49.7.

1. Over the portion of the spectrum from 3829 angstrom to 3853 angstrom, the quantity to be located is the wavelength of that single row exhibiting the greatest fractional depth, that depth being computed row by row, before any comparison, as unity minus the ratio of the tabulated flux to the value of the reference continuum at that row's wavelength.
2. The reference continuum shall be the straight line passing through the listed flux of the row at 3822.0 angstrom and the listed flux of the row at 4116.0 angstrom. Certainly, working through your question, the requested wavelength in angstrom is 3838.0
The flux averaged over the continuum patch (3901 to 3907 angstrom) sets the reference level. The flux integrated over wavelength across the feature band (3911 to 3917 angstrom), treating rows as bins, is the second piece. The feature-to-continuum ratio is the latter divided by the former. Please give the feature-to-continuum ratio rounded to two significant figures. 5.5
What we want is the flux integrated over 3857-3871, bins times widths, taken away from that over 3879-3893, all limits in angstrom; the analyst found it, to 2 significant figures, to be 60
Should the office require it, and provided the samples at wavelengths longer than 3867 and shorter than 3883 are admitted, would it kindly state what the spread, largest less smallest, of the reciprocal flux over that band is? 0.0040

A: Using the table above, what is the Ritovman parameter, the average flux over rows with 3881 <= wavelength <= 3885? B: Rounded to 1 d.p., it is 31.9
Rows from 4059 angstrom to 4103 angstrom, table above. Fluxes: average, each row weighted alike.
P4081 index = 22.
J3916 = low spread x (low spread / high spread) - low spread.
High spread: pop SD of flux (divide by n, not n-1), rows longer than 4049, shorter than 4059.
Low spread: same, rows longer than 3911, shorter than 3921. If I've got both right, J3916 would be 3.07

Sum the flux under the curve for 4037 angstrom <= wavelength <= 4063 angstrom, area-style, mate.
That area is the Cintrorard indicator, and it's 570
